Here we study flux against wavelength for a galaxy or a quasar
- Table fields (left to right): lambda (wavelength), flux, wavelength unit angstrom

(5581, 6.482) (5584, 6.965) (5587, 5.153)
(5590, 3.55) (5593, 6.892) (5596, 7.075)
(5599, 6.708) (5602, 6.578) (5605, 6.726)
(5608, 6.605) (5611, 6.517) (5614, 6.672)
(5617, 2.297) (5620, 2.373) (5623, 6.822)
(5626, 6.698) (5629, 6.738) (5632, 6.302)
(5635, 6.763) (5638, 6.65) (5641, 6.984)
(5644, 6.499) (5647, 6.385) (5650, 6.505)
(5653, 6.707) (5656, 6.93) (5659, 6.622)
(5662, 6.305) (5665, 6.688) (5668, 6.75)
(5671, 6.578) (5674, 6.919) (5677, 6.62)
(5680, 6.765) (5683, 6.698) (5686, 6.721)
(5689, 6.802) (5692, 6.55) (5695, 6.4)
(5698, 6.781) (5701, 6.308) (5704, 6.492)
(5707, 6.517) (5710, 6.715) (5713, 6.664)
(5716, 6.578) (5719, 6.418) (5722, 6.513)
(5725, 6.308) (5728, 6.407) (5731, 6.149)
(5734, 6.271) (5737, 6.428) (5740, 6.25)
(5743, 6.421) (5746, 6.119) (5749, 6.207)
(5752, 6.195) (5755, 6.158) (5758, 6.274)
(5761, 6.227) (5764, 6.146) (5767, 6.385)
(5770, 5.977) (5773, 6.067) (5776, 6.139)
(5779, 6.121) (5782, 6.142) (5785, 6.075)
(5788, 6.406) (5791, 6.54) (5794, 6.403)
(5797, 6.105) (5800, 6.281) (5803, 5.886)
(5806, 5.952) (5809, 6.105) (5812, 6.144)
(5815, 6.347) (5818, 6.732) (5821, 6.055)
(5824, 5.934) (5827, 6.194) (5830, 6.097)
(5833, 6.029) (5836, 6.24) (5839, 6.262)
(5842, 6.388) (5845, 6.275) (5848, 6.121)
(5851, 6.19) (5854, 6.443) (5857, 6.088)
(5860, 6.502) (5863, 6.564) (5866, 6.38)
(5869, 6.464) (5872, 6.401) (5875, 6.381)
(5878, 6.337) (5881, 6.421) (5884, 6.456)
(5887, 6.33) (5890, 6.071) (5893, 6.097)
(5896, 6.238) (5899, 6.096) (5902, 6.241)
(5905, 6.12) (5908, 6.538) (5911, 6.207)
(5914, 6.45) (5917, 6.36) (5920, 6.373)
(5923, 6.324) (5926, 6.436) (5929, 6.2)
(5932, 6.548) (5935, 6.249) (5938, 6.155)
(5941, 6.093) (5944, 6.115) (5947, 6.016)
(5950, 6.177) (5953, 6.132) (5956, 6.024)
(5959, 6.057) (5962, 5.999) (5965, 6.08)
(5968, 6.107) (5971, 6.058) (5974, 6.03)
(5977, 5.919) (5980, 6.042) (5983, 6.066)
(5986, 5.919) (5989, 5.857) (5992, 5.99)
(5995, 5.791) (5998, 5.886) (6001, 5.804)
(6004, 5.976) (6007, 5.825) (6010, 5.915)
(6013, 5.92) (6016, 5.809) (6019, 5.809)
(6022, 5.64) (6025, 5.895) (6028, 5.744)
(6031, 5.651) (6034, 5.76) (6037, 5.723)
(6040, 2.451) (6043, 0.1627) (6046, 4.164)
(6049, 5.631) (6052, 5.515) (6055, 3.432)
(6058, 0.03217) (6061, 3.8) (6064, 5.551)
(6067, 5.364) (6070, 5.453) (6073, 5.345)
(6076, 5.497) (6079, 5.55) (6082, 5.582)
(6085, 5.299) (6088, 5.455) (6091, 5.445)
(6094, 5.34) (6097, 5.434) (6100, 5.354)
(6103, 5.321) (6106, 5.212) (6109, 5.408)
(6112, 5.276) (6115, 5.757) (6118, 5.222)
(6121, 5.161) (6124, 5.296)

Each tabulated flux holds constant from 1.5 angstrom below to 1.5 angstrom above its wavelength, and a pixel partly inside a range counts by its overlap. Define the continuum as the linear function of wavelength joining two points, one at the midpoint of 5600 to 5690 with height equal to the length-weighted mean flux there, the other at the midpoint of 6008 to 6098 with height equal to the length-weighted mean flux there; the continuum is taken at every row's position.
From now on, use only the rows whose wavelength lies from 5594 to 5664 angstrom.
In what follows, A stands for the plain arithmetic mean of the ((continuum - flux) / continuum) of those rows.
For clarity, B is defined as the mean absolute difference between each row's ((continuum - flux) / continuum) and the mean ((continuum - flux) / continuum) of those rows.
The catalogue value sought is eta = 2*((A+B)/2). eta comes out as 0.13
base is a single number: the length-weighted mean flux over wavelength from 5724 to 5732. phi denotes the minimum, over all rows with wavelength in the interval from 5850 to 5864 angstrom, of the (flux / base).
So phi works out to 0.97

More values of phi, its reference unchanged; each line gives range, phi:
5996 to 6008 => 0.92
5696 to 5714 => 1.00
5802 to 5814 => 0.93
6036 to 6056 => 0.03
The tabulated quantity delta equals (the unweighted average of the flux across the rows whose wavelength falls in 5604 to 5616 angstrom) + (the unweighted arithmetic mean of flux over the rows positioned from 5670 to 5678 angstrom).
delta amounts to 13.3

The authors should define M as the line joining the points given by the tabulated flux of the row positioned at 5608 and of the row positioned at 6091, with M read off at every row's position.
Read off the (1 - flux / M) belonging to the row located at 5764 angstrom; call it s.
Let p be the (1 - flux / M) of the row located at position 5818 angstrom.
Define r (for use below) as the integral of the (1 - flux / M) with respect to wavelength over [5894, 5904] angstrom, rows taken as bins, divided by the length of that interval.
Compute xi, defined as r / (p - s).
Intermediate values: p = -0.10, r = -0.047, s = 0.01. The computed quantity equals 0.4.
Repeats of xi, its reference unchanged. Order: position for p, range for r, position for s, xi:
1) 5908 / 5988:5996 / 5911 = 0.7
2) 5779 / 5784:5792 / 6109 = -2.1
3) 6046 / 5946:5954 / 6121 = -0.3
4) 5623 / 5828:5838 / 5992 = -0.7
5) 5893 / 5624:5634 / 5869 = -0.1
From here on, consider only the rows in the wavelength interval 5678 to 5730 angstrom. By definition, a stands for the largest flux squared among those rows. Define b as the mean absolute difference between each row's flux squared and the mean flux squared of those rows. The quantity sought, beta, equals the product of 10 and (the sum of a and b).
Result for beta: 481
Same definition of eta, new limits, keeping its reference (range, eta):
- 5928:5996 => -0.14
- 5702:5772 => -0.03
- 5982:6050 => 0.10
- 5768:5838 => -0.03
